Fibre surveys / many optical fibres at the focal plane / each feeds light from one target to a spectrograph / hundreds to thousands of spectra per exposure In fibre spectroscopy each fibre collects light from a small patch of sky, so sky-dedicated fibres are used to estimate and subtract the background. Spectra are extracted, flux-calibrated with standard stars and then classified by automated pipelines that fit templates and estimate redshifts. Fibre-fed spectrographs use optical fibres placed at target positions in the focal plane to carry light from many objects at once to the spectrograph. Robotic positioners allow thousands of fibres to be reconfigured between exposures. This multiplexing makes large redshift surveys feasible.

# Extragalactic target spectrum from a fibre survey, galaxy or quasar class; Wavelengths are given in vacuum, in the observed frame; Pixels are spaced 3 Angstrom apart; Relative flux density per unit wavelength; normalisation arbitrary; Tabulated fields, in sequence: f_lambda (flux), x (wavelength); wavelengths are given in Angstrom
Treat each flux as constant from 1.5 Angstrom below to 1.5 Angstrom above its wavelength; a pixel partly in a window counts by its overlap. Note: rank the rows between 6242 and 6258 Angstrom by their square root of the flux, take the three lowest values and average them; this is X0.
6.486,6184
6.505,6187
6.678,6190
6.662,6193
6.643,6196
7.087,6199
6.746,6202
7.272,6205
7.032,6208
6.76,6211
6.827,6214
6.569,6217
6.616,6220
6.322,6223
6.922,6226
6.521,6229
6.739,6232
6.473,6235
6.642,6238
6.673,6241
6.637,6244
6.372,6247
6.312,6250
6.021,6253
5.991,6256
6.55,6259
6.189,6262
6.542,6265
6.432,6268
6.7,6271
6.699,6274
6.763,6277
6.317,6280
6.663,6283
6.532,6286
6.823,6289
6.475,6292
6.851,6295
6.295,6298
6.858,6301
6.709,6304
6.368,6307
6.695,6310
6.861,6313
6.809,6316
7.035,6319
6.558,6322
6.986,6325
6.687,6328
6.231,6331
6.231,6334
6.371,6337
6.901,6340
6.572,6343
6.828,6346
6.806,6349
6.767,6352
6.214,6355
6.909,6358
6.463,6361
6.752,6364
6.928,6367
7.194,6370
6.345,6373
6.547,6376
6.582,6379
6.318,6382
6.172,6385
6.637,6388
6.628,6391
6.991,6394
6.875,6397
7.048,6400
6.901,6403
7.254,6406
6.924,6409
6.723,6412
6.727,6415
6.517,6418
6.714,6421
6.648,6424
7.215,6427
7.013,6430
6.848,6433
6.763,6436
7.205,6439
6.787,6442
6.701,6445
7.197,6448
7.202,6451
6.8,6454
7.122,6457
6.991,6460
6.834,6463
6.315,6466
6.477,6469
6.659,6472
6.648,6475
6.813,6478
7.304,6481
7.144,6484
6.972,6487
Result 2.47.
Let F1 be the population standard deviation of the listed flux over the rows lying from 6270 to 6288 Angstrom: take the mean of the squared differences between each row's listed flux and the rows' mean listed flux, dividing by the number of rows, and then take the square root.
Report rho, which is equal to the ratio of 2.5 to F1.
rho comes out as 17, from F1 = 0.15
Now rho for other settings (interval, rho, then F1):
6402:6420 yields 11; 0.23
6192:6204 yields 14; 0.18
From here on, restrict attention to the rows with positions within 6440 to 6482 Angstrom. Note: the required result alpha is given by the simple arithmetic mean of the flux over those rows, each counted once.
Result 6.85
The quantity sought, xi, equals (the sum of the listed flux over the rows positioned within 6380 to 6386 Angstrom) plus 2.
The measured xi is 14.5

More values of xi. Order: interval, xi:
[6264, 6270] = 15.0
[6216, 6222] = 15.2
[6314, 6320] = 15.8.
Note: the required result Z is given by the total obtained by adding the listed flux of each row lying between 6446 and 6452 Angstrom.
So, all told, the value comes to 14.4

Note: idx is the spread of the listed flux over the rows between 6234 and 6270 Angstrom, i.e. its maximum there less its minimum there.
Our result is 0.7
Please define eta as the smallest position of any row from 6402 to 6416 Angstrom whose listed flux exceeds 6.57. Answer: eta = 6403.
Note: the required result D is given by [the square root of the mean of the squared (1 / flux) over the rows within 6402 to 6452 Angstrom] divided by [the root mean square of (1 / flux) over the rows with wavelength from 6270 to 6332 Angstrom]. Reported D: 0.97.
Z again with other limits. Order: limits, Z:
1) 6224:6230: 13.4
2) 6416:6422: 13.2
